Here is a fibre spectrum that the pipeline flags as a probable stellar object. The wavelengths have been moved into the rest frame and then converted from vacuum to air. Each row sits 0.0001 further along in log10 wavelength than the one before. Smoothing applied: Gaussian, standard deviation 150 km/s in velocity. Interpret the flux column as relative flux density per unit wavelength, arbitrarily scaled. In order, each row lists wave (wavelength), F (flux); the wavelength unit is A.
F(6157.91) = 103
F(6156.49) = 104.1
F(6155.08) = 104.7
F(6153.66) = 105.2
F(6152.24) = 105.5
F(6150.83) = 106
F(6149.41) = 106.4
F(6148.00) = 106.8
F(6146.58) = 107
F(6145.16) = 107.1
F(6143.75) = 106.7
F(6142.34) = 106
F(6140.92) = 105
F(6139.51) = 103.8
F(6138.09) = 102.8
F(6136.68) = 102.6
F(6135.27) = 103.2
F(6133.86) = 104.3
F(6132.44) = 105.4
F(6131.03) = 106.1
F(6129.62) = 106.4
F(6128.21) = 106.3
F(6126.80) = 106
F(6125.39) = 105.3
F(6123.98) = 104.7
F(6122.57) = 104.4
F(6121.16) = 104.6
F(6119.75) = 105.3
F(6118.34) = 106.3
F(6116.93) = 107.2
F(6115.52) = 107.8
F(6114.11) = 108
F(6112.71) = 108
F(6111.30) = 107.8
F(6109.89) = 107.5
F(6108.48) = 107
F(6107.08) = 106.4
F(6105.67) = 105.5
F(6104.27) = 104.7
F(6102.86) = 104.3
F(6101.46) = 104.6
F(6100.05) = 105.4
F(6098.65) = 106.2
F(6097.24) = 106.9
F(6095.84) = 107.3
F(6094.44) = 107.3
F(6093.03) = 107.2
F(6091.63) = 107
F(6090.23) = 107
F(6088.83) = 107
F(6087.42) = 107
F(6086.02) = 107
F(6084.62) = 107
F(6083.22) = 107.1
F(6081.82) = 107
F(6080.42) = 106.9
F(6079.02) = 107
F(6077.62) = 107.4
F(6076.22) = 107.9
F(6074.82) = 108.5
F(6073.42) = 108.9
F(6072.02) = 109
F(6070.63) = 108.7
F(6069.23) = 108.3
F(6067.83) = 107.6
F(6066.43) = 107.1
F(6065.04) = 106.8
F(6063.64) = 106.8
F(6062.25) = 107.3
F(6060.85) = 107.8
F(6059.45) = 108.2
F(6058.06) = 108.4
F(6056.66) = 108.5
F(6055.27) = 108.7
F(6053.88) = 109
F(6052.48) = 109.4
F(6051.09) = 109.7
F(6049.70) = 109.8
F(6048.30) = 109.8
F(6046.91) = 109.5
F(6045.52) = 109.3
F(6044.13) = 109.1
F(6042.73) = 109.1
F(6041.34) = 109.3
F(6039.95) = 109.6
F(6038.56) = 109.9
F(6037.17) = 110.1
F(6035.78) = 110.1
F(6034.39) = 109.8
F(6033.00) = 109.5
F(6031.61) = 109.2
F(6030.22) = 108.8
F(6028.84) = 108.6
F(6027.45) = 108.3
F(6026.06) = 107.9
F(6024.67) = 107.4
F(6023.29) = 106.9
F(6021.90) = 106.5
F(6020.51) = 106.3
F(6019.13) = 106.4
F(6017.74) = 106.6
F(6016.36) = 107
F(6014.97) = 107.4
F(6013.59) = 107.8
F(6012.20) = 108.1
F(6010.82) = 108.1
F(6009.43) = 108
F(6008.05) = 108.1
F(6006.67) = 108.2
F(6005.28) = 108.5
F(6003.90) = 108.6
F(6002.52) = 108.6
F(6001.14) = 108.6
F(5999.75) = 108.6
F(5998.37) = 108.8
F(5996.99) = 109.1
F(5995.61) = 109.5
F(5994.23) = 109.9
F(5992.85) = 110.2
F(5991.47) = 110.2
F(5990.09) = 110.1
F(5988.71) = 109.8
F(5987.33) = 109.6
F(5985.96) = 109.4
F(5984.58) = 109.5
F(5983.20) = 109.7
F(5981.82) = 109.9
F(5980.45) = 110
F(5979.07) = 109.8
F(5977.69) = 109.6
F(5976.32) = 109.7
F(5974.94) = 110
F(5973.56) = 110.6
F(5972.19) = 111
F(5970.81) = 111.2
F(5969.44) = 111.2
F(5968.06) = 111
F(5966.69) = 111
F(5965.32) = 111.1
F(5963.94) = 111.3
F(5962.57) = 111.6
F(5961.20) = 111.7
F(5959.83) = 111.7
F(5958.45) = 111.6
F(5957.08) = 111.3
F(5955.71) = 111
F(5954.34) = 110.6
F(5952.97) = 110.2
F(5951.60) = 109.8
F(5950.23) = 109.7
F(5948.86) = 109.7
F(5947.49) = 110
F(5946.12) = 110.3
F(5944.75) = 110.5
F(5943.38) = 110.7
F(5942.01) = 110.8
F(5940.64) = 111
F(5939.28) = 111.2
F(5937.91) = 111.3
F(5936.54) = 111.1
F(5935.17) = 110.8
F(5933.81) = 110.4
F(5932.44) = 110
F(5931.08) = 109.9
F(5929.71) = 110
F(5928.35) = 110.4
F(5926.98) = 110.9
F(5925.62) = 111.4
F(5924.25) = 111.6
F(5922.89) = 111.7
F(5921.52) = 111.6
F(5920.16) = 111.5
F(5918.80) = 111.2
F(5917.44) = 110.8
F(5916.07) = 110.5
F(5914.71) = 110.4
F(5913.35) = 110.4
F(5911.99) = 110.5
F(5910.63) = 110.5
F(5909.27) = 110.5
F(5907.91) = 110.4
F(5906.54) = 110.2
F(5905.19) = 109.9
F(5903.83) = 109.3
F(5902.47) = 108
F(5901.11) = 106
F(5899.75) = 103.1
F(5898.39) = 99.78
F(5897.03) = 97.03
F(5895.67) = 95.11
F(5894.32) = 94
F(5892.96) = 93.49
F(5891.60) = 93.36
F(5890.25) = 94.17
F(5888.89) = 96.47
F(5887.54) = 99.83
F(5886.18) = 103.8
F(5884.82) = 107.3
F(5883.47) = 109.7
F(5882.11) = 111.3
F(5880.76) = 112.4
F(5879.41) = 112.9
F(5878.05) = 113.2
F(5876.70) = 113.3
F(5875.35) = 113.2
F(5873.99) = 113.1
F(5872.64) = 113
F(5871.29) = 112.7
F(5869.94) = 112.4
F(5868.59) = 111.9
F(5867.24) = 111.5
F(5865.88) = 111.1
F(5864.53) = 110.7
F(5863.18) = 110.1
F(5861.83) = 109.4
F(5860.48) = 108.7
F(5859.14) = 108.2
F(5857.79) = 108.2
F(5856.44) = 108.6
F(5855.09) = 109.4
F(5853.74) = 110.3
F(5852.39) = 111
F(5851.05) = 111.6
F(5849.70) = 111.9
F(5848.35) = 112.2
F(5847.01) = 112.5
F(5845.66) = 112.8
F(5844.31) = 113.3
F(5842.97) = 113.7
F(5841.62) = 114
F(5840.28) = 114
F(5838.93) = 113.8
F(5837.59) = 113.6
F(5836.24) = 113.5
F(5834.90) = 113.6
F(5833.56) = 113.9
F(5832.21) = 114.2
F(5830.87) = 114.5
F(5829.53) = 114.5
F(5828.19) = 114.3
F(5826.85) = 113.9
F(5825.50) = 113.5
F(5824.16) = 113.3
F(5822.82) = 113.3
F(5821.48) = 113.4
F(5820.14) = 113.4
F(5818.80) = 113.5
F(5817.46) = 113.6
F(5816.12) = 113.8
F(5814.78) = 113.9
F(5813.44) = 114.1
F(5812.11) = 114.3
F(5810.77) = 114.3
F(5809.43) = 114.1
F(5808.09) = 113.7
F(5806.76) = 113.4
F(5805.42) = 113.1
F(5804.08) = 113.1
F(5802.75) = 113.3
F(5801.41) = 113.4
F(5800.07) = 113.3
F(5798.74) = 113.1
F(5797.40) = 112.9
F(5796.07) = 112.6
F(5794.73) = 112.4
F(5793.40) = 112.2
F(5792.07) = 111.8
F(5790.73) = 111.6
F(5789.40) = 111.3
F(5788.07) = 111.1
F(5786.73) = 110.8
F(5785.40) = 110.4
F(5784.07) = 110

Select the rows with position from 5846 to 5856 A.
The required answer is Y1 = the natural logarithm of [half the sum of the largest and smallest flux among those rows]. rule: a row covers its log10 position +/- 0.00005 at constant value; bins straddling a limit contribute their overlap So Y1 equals 4.71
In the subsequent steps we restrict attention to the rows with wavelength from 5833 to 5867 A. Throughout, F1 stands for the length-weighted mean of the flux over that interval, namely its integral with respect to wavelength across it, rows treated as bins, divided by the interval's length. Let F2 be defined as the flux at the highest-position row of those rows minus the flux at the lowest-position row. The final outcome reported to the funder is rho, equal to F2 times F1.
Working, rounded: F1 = 111.6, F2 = -3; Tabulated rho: -312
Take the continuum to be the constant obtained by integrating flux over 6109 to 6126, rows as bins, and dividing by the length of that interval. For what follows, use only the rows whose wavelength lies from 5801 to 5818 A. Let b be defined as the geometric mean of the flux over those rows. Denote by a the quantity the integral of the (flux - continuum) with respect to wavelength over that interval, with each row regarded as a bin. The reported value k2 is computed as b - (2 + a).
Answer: -13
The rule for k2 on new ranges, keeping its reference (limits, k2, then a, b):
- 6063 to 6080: 81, 25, 108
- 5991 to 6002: 75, 33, 109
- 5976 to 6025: -4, 111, 109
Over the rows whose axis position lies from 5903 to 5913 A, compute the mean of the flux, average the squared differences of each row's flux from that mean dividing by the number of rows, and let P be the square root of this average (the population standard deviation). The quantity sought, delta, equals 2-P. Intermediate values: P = 0.42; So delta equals 1.584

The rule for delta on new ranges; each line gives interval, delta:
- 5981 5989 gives 1.829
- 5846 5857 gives 0.694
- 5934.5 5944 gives 1.790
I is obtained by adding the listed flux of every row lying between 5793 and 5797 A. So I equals 337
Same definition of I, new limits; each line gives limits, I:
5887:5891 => 290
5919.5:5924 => 335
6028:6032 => 327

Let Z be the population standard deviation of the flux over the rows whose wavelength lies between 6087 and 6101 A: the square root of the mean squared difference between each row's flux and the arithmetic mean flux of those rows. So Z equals 0.6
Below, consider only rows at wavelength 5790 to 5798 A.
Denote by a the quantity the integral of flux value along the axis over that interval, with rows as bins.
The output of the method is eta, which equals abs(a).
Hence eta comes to 898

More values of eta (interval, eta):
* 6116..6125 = 949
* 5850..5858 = 880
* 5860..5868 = 882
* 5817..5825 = 908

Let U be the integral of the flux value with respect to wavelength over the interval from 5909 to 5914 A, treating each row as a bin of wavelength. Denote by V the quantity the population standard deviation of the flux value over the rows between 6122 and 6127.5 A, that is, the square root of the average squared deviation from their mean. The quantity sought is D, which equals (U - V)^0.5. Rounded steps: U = 553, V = 0.61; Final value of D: 23.5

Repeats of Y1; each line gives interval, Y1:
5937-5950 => 4.71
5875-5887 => 4.69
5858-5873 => 4.71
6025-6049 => 4.69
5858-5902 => 4.64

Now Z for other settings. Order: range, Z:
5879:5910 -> 6.9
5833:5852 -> 0.8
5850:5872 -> 1.4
